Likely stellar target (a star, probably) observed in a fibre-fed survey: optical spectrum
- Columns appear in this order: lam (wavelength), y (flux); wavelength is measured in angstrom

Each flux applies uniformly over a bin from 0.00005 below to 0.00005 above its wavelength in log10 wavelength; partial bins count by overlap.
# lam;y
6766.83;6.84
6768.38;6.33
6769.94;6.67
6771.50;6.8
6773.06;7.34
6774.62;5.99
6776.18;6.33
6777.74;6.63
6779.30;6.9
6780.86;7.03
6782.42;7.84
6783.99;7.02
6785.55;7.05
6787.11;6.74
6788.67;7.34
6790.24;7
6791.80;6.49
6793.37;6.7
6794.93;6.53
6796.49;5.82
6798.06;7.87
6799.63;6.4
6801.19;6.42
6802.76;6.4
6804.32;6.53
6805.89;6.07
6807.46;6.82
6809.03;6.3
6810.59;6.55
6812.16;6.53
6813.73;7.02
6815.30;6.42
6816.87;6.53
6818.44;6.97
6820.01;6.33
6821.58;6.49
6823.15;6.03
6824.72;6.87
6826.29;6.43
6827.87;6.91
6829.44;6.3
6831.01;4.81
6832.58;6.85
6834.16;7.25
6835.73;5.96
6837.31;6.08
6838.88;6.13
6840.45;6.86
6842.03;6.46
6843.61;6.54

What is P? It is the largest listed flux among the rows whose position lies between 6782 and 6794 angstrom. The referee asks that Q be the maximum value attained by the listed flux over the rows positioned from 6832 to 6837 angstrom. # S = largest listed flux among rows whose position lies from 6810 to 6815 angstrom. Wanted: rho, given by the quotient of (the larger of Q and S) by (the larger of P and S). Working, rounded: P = 7.84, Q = 7.25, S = 7.02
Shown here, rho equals 0.92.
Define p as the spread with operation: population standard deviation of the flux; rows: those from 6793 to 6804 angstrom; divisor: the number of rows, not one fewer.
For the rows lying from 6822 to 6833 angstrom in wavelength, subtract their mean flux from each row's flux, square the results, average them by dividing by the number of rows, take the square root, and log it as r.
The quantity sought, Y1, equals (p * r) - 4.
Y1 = -3.60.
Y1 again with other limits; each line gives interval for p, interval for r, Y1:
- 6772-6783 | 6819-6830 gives -3.83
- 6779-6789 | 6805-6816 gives -3.90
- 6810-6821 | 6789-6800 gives -3.86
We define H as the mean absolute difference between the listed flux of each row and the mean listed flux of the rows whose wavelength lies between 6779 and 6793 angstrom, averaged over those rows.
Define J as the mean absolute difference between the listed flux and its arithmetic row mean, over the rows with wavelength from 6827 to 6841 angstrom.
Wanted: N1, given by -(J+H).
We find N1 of -0.79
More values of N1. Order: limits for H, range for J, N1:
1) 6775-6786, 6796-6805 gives -0.73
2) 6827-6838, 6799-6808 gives -0.75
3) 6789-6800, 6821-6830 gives -0.69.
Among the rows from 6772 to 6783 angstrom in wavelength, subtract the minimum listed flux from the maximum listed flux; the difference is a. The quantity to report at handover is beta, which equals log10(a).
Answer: 0.27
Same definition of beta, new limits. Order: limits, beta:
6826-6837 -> 0.39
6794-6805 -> 0.31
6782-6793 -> 0.13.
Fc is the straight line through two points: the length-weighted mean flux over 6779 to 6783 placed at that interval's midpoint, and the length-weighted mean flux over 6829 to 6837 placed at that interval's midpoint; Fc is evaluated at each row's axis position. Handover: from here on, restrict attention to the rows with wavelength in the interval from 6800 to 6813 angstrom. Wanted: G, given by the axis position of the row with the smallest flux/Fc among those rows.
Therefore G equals 6805.89 angstrom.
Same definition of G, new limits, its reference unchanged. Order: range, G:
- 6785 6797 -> 6796.49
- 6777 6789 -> 6777.74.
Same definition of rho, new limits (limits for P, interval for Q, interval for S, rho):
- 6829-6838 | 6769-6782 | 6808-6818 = 1.01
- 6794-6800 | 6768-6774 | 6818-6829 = 0.93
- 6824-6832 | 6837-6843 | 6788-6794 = 1.00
